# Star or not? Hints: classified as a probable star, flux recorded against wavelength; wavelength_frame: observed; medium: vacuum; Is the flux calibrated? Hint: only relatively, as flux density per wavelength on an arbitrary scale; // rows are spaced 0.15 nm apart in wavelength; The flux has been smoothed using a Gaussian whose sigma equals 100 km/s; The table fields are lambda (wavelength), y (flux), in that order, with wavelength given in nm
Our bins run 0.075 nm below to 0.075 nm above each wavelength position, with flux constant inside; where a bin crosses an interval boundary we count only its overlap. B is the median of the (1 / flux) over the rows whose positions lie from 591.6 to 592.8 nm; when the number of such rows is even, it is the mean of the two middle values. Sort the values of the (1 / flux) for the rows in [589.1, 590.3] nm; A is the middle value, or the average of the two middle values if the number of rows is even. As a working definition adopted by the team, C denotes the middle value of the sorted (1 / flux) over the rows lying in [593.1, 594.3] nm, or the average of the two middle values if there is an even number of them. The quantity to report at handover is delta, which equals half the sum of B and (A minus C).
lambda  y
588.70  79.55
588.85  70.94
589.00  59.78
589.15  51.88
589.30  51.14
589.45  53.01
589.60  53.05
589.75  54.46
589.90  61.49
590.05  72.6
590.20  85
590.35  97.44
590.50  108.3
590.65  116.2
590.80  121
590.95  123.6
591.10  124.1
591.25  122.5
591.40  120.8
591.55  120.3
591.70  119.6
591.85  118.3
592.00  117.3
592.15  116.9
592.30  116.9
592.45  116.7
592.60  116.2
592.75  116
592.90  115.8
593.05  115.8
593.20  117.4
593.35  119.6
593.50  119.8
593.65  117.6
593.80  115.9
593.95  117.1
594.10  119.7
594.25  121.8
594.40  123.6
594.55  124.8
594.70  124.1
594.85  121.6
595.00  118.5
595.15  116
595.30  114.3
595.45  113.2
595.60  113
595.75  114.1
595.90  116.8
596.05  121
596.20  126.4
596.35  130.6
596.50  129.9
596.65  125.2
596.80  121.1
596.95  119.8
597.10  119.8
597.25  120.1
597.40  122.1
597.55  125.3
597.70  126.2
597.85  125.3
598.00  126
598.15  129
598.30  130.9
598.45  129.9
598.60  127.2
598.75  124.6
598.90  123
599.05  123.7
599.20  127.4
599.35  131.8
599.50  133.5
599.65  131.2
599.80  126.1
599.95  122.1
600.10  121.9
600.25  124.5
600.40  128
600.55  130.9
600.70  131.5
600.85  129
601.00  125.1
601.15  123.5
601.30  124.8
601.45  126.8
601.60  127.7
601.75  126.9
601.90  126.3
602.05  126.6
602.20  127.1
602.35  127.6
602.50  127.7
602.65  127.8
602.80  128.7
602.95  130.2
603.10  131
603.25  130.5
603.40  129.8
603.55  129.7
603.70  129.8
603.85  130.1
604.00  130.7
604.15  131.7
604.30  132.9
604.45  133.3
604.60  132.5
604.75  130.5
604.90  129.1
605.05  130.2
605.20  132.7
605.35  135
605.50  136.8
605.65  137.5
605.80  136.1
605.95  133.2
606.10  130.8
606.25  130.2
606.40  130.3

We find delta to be 0.0094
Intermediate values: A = 0.0186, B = 0.0086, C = 0.0084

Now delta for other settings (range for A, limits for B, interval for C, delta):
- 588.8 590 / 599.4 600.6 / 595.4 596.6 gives 0.0090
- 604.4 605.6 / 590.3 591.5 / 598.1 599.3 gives 0.0040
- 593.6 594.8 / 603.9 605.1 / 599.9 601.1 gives 0.0040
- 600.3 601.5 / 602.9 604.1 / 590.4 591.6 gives 0.0036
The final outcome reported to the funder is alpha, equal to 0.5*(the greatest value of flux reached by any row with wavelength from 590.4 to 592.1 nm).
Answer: 62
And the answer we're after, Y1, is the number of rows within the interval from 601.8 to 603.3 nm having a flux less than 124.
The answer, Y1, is 0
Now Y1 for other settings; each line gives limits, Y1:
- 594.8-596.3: 9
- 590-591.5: 9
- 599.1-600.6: 2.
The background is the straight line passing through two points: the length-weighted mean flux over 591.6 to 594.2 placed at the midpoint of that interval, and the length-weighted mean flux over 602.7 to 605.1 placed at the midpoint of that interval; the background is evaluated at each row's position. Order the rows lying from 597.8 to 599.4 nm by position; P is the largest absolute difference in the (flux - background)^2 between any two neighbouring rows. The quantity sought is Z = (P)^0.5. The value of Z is 6.1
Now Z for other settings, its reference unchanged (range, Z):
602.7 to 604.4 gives 1.6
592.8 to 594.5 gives 3.4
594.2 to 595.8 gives 4.4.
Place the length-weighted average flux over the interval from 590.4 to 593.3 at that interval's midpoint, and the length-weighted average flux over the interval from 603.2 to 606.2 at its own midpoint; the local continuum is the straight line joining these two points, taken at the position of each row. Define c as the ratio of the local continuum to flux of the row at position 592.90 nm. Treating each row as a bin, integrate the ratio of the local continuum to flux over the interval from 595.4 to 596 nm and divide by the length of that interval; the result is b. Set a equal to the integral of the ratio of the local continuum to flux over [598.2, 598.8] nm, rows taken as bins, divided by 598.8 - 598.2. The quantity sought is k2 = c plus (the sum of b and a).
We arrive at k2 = 3.07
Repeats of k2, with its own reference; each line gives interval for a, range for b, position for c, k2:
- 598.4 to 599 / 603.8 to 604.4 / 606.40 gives 3.03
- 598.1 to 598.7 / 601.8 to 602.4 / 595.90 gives 3.04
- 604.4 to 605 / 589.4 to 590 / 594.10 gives 4.08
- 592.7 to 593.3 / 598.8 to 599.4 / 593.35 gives 3.02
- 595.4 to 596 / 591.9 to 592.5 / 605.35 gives 3.06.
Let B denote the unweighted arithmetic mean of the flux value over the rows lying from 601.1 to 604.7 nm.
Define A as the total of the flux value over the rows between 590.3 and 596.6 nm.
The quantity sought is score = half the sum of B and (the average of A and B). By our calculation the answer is 1342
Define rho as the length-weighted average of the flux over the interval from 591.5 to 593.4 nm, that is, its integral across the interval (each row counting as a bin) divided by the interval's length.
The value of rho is 117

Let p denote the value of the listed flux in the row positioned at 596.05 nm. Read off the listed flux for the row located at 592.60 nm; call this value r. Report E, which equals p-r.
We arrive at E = 5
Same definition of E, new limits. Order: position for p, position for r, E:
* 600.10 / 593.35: 2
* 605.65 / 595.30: 23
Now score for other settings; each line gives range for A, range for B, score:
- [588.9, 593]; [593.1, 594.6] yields 752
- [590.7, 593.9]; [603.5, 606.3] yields 722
